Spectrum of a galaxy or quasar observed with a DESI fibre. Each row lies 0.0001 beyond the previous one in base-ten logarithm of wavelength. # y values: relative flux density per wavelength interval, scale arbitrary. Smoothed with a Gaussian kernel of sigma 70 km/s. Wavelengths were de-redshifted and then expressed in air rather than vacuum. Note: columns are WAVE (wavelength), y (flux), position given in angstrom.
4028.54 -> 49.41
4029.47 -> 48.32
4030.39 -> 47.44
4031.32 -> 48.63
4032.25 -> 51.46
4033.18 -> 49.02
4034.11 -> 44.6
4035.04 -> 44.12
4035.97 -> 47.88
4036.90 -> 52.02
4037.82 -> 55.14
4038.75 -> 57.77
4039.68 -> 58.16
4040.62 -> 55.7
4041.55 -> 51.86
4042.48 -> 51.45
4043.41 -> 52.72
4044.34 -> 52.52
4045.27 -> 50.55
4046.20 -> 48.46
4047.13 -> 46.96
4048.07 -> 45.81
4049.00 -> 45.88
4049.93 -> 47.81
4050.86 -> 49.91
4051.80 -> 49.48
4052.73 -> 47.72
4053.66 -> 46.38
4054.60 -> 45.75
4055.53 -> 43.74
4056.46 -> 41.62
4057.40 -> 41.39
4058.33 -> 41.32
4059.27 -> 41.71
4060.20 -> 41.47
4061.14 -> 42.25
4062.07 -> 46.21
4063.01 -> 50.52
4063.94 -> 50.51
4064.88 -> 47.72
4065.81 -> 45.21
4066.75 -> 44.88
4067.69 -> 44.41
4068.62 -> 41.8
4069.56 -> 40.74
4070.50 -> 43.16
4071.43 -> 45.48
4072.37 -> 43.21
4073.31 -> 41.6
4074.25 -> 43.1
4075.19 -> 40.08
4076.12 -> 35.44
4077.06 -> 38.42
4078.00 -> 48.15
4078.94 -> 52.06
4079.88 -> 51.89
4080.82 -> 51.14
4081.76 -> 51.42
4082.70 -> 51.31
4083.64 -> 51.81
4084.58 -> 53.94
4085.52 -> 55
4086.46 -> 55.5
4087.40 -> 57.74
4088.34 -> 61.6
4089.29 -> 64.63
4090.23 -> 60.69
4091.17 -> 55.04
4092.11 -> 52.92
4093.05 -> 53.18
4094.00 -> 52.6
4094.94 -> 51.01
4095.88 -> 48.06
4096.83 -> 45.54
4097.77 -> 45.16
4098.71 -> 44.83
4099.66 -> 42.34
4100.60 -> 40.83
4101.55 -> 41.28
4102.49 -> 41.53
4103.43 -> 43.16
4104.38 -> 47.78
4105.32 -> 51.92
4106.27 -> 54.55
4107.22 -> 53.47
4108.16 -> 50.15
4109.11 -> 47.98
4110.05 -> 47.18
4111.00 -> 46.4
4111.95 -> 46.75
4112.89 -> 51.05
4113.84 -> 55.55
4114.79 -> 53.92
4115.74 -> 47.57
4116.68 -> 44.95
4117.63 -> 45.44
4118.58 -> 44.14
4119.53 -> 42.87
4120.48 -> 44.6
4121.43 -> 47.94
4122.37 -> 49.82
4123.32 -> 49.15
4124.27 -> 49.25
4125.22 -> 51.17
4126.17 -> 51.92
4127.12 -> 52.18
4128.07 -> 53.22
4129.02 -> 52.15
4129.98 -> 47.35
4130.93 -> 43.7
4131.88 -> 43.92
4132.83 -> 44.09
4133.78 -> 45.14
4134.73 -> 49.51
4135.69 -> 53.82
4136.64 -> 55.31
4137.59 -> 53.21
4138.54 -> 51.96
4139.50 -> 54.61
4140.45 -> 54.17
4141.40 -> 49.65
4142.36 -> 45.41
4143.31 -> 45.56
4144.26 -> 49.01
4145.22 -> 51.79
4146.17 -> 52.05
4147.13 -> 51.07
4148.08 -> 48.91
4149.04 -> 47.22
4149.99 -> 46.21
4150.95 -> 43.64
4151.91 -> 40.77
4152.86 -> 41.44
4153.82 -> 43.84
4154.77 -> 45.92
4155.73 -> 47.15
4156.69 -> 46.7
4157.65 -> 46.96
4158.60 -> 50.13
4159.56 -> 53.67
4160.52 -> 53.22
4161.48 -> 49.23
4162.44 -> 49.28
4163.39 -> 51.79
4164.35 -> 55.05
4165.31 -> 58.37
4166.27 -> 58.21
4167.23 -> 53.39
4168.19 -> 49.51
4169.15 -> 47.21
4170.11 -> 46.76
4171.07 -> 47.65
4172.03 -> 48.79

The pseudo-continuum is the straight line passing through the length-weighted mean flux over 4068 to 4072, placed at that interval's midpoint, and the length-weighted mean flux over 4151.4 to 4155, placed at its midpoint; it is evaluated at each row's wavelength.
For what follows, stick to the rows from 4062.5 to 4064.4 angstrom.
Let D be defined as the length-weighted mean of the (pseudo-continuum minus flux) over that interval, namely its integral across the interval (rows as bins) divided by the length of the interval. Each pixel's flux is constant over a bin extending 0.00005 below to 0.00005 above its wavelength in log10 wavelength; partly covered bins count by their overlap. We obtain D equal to -7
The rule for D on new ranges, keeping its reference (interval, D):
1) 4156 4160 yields -6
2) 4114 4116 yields -9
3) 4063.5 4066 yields -5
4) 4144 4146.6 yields -8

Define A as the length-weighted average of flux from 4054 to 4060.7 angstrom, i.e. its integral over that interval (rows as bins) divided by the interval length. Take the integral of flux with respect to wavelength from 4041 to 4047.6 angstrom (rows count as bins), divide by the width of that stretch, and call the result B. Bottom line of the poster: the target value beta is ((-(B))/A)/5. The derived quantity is -0.24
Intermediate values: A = 42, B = 51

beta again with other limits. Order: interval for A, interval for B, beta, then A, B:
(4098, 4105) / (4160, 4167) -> -0.25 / 43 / 54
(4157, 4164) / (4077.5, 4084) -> -0.20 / 51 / 51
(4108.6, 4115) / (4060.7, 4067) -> -0.19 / 50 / 47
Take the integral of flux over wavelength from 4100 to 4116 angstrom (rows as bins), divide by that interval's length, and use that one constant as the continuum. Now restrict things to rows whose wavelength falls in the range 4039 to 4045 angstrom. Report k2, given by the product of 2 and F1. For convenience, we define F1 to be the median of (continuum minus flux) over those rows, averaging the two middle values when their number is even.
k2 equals -9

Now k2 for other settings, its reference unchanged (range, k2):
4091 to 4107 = 1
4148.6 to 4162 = 3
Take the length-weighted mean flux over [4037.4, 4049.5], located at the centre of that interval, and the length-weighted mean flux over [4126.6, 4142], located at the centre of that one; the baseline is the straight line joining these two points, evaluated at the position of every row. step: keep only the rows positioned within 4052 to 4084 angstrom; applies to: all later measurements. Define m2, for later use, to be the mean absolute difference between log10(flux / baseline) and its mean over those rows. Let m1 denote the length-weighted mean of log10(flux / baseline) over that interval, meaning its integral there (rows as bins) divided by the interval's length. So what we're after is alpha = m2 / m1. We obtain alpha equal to -0.6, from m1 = -0.058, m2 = 0.035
